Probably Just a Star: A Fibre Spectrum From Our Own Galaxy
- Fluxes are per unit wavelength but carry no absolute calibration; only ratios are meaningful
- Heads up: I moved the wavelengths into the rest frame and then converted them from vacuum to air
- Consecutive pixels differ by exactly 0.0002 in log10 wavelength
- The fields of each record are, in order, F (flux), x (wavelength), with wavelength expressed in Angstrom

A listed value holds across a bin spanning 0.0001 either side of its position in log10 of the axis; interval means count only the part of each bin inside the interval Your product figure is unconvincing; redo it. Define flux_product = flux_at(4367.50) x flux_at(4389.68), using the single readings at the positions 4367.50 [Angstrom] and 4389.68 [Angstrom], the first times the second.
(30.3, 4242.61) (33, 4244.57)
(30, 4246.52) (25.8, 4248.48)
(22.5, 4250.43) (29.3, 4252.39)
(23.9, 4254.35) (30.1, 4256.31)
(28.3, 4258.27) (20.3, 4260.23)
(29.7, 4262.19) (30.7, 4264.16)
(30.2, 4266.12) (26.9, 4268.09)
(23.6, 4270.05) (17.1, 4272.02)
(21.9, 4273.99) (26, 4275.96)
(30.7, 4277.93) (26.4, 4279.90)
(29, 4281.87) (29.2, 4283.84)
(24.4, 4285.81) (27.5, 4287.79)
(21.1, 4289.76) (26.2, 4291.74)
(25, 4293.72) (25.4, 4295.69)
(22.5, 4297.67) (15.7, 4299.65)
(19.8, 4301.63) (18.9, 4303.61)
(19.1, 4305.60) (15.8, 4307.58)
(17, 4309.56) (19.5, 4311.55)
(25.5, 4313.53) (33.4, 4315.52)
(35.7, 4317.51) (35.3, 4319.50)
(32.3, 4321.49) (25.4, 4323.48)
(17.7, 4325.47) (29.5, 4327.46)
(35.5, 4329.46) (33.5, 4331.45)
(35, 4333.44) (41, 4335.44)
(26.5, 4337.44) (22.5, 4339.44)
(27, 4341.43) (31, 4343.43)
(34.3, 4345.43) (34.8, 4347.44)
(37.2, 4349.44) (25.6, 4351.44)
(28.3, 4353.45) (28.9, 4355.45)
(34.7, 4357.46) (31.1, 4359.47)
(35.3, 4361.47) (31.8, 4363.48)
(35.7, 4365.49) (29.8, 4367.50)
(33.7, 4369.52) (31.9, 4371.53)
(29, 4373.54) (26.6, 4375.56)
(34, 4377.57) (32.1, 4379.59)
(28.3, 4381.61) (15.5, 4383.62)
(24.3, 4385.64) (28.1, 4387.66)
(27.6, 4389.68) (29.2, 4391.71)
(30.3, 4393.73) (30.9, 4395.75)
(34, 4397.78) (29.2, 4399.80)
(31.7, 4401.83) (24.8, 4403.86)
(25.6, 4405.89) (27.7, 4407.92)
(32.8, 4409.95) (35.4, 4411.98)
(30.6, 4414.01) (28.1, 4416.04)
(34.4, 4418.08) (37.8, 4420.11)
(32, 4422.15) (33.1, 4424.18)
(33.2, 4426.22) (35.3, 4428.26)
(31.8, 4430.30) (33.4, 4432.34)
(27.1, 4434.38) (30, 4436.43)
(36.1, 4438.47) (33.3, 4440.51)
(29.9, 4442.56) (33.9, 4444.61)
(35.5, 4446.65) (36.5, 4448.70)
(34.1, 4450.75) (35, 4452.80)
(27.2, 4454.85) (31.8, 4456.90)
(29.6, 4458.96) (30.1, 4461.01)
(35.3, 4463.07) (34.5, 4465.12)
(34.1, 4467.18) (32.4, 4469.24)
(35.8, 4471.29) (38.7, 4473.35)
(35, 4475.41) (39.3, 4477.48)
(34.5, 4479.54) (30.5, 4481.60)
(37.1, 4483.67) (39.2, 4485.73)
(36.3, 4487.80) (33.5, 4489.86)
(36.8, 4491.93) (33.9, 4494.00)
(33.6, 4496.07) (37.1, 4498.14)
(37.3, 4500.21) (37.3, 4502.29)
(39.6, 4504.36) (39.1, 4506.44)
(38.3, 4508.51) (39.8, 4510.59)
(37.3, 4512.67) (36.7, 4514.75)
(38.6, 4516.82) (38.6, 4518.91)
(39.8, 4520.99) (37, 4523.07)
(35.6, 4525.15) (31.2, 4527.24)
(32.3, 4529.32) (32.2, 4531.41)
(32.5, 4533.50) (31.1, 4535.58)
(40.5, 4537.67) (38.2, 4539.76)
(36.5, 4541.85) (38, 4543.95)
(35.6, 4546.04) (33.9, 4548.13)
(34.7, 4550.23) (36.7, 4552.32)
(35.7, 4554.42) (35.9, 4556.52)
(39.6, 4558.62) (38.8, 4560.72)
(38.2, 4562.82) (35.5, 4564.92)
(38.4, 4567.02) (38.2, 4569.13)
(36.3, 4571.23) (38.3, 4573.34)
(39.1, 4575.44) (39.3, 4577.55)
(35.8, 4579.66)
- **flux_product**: 822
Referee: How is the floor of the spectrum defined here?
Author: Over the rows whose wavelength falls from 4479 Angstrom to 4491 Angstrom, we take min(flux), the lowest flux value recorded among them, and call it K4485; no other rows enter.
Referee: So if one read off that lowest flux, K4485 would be 30.5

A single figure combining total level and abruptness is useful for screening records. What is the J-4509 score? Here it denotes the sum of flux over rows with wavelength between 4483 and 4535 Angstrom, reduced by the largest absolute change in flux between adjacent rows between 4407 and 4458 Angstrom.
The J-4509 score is 903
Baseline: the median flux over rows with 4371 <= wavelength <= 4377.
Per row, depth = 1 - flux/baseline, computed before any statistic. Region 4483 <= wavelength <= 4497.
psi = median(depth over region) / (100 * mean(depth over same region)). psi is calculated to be 0.011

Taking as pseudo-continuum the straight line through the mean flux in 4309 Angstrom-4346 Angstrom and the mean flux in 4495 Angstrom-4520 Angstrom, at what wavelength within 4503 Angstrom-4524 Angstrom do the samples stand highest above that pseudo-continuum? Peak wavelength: 4504.36 Angstrom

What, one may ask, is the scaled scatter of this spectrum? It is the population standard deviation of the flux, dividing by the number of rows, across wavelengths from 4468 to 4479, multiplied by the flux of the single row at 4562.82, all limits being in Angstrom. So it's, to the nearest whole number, 96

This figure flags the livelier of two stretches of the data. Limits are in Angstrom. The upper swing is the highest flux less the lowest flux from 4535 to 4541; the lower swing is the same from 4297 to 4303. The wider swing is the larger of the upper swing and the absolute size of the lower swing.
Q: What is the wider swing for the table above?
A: 9.4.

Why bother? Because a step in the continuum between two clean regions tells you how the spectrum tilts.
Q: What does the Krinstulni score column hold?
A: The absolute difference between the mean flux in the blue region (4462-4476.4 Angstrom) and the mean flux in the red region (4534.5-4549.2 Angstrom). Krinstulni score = 1.1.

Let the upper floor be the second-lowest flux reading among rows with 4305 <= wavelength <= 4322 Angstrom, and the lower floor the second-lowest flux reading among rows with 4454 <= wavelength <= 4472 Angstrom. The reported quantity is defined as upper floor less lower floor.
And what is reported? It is -13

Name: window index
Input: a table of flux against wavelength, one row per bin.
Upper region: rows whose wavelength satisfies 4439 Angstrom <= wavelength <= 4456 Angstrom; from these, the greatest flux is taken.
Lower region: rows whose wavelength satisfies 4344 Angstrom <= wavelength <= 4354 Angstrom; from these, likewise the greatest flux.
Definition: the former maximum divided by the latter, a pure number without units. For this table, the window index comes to 0.98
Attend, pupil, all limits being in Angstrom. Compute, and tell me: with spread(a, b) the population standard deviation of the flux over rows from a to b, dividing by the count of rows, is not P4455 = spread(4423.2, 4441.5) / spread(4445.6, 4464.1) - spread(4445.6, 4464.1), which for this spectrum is -2.2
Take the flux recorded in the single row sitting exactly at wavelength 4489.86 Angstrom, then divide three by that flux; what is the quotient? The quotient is 0.090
